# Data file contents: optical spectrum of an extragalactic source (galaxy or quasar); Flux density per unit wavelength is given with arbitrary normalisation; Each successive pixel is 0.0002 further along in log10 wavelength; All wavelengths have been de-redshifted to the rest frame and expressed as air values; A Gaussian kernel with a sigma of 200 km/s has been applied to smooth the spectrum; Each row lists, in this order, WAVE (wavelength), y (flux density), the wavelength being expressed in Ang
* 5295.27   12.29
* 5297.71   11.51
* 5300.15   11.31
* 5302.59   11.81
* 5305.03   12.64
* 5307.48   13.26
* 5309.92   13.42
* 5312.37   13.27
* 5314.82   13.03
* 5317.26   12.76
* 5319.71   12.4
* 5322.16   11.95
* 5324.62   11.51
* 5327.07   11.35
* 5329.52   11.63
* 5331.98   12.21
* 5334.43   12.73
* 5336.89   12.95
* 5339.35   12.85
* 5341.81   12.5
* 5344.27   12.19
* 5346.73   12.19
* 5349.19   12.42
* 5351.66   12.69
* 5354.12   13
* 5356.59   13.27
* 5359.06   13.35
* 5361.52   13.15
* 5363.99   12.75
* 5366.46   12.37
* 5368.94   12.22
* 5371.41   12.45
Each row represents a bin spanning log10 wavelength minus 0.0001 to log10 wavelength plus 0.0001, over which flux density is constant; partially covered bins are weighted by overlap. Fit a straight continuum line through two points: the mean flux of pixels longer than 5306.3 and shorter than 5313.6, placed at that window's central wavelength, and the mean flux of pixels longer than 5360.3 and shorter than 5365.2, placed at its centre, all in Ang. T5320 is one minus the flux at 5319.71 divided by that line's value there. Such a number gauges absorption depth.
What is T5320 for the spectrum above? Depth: 0.064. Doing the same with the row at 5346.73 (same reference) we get 0.067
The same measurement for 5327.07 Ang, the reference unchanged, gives 0.140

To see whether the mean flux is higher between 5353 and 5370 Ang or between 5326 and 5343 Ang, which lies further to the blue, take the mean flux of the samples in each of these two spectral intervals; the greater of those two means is 12.87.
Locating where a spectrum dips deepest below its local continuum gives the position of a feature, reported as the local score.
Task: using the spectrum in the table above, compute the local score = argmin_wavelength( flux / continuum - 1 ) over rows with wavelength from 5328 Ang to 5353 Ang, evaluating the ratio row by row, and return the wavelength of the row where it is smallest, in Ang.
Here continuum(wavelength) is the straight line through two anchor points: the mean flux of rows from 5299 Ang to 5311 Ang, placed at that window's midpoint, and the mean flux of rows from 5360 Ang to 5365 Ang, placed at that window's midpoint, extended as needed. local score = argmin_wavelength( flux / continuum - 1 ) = 5329.52 Ang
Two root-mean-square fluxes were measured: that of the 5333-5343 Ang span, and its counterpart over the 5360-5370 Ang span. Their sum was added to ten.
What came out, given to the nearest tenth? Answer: 35.4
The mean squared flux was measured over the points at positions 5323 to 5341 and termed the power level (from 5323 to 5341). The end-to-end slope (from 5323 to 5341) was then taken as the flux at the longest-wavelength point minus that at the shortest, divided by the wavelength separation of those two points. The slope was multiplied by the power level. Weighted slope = 14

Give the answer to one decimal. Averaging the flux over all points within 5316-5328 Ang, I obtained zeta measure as 12.0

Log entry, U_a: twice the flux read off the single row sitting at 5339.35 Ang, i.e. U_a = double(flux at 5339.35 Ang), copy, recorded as 25.7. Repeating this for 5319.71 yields 24.8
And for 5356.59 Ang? 26.5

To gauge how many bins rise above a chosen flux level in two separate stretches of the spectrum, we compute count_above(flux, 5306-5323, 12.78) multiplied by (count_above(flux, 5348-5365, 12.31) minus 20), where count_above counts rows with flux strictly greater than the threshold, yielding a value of -52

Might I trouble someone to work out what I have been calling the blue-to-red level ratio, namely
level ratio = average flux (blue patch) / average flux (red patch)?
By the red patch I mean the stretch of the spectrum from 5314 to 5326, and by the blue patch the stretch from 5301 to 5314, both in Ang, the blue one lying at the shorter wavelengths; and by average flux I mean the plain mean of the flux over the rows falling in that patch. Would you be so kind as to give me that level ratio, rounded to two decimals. 1.04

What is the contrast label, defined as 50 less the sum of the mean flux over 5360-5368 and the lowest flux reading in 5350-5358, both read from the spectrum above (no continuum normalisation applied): 24.6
